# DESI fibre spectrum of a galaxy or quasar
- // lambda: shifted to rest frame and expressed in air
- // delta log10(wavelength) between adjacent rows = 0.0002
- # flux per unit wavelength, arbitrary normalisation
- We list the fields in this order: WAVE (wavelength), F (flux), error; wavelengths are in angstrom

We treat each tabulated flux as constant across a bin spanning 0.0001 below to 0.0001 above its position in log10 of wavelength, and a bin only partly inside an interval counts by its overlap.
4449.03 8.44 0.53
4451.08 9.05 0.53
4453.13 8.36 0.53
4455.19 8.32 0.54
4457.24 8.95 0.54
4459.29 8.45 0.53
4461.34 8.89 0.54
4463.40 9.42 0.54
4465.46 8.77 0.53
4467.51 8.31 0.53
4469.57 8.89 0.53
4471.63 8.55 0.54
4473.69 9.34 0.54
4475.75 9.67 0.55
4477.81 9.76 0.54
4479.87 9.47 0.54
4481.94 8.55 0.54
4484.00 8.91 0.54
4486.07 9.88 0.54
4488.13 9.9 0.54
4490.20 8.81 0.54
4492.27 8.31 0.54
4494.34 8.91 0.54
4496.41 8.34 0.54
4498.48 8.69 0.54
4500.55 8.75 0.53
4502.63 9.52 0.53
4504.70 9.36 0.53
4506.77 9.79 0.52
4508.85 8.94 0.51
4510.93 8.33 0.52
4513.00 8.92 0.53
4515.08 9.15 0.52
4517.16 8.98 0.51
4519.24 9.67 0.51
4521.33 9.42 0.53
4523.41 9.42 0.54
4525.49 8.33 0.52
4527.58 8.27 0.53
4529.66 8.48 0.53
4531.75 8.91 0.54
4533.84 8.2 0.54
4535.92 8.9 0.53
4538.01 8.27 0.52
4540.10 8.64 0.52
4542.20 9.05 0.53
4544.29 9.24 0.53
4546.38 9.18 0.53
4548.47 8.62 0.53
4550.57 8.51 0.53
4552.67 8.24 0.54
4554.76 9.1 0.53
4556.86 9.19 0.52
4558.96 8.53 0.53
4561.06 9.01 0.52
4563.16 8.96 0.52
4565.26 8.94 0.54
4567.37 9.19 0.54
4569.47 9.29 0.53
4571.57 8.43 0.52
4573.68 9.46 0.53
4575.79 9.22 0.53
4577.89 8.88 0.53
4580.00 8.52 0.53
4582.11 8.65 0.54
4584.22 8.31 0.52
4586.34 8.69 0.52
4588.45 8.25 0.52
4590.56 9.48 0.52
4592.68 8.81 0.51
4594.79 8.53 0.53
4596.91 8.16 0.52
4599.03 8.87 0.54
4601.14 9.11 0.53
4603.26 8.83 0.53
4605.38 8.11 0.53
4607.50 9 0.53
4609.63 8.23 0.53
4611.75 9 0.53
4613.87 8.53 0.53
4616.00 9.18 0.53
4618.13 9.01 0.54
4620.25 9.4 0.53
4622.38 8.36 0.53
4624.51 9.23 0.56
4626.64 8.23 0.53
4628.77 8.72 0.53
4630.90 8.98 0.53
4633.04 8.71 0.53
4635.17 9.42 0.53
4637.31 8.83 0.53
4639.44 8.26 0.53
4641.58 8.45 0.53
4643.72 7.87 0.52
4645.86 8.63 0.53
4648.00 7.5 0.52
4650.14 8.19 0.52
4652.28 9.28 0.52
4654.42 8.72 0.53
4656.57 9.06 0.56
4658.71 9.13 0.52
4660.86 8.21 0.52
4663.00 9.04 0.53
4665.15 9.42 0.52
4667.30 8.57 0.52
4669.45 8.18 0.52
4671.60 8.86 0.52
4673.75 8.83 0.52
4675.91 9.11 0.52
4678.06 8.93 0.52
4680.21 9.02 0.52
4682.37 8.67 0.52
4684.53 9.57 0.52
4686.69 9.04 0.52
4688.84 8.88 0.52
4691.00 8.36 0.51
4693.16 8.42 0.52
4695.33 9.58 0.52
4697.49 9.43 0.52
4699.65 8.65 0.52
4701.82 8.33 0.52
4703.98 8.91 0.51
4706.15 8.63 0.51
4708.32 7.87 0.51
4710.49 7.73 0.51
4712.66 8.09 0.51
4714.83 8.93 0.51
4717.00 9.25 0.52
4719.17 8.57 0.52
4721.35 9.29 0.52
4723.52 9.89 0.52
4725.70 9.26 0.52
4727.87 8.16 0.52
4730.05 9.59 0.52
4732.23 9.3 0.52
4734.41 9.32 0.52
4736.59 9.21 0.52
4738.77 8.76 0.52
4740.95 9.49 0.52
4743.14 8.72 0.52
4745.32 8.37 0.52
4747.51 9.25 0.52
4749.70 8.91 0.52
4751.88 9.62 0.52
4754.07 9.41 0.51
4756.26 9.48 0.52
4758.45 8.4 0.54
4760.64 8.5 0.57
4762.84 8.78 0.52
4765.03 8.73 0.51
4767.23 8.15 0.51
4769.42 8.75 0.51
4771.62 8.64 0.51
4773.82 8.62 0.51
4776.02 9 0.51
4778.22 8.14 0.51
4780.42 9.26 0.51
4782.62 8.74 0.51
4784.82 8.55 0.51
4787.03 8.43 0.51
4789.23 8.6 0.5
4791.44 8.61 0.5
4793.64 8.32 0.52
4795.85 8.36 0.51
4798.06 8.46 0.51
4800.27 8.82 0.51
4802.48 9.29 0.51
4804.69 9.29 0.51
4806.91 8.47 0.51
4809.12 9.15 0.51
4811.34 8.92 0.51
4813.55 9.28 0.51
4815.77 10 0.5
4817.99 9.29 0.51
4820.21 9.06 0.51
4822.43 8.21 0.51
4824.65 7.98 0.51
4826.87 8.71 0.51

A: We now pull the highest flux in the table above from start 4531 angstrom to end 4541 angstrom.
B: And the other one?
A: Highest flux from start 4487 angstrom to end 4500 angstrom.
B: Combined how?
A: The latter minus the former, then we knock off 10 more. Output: -9.0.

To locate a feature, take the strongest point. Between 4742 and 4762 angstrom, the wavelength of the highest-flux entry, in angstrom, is 4751.88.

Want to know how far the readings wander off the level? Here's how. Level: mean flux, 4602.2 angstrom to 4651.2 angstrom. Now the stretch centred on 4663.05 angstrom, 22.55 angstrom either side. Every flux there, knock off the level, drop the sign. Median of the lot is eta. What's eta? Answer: 0.42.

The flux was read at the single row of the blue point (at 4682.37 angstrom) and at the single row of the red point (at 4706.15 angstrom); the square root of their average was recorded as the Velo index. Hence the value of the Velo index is 2.94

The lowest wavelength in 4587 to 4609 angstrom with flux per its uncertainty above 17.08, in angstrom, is 4590.56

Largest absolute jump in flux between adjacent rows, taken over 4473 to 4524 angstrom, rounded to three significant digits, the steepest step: 1.09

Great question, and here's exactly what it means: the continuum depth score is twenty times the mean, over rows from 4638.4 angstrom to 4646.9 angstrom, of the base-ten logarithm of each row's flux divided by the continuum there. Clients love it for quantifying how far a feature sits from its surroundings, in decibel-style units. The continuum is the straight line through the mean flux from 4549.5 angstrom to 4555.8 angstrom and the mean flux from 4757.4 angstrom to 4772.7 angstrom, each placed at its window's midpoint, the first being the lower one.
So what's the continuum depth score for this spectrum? -0.3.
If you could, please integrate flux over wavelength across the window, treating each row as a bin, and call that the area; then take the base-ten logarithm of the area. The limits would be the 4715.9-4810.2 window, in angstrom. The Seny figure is 2.9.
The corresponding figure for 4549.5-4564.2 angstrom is 2.1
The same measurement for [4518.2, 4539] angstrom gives 2.3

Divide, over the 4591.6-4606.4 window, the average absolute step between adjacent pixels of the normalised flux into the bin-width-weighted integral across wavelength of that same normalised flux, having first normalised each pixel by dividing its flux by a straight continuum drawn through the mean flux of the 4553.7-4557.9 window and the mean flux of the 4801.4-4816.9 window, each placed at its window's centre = 295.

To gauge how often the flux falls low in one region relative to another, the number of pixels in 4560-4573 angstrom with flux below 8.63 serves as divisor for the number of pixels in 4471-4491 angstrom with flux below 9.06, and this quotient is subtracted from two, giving -2.0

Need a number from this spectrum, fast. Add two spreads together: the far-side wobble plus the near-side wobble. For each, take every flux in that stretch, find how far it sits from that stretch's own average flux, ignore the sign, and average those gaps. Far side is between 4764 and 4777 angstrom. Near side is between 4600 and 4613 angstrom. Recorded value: 0.54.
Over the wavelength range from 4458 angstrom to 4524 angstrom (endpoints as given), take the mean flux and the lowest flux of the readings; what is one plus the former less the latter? 1.75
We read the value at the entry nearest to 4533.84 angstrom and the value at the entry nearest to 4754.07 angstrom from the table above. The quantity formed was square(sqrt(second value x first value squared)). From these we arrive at 633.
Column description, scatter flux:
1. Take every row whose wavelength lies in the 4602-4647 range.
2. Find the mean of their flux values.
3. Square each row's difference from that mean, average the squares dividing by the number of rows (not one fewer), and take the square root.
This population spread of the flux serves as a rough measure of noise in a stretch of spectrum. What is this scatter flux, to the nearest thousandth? 0.425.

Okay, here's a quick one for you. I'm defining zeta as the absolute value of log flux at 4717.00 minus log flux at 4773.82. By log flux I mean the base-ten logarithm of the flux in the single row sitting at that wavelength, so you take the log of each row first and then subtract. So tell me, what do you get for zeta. 0.031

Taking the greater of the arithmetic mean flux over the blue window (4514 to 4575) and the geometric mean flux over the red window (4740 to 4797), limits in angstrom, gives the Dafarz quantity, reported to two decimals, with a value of 8.88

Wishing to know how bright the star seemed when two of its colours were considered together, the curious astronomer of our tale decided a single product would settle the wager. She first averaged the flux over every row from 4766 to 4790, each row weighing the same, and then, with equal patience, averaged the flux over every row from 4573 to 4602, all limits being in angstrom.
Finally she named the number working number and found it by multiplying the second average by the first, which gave 75.7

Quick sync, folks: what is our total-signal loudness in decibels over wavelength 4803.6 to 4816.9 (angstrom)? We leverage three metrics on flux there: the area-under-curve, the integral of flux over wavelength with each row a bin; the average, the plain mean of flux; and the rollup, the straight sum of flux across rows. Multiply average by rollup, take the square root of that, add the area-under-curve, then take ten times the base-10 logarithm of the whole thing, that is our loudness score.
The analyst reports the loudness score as 21.6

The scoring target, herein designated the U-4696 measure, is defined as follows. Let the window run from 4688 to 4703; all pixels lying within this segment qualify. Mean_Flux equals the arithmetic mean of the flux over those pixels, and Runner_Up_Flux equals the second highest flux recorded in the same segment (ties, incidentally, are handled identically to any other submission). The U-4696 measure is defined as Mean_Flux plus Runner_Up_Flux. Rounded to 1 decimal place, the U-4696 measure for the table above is 18.2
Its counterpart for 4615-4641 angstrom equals 18.3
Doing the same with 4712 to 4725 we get 18.3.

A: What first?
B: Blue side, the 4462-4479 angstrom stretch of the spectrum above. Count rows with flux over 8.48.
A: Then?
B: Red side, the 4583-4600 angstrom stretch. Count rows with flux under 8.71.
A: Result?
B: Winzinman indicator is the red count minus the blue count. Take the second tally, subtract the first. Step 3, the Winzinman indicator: -2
